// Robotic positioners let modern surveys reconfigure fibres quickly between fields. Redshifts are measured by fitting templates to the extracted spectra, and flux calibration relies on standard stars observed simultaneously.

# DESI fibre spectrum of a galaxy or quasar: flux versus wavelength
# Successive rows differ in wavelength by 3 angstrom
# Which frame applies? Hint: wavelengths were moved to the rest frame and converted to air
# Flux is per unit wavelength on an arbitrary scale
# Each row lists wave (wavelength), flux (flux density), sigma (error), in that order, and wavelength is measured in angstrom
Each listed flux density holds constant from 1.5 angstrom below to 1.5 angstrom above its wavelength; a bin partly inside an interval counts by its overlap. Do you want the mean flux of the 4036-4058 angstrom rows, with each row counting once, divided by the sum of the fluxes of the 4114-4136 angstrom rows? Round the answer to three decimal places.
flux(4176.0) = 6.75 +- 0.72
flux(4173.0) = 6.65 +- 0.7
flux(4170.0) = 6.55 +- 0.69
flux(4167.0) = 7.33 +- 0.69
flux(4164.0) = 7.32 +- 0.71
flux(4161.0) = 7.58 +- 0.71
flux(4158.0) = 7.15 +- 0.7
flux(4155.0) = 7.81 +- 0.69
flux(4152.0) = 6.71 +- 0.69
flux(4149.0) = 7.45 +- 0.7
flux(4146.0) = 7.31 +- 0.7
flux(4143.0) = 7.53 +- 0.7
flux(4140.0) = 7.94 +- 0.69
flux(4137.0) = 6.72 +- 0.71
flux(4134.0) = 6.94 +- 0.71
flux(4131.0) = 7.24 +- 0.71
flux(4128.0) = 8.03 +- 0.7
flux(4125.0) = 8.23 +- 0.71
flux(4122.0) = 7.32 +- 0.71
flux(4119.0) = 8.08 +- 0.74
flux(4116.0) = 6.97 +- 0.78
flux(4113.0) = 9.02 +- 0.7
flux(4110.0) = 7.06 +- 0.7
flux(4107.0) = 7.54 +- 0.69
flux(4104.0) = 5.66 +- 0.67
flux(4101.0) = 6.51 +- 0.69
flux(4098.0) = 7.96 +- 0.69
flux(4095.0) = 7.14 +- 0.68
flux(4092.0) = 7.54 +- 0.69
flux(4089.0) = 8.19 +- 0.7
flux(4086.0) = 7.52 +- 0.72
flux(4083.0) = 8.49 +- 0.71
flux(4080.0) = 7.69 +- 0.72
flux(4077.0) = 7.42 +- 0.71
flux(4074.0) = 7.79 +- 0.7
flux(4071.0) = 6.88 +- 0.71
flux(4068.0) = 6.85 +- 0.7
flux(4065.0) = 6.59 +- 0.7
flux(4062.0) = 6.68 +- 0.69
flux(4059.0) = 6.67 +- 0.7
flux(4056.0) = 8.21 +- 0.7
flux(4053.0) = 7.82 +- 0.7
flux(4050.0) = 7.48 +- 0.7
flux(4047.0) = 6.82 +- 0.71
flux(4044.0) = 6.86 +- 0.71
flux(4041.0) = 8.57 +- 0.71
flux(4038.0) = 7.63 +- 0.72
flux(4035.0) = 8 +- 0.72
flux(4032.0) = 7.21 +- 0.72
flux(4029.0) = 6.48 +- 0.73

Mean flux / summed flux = 0.144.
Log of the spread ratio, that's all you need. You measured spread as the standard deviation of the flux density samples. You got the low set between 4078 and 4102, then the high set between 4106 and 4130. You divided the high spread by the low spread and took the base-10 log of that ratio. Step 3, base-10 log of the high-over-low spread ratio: 0.05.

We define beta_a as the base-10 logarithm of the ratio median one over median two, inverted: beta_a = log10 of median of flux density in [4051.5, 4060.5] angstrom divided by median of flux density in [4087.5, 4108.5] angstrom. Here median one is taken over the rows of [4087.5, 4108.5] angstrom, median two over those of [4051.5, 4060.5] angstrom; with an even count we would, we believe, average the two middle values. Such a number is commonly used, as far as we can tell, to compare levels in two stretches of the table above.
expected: 0.02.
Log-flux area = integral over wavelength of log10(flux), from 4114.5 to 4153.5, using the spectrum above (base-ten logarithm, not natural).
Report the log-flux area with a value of 34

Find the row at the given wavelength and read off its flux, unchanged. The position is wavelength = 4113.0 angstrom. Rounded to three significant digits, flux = 9.02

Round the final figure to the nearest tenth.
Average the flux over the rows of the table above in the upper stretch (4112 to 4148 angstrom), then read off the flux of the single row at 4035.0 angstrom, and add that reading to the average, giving 15.6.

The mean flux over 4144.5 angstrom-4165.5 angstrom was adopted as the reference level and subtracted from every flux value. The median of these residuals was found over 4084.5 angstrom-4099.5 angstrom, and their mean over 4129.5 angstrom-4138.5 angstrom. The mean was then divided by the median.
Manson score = -1.8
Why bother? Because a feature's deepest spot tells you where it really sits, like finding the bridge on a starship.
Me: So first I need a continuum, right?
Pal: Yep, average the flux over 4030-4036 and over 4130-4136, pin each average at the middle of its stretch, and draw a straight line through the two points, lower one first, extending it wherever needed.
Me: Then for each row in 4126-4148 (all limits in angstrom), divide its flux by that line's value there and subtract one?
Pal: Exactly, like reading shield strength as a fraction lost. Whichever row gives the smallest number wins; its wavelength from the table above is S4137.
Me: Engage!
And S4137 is 4137.0 angstrom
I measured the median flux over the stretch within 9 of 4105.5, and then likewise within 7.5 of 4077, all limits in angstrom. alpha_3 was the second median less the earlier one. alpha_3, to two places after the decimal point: 0.39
